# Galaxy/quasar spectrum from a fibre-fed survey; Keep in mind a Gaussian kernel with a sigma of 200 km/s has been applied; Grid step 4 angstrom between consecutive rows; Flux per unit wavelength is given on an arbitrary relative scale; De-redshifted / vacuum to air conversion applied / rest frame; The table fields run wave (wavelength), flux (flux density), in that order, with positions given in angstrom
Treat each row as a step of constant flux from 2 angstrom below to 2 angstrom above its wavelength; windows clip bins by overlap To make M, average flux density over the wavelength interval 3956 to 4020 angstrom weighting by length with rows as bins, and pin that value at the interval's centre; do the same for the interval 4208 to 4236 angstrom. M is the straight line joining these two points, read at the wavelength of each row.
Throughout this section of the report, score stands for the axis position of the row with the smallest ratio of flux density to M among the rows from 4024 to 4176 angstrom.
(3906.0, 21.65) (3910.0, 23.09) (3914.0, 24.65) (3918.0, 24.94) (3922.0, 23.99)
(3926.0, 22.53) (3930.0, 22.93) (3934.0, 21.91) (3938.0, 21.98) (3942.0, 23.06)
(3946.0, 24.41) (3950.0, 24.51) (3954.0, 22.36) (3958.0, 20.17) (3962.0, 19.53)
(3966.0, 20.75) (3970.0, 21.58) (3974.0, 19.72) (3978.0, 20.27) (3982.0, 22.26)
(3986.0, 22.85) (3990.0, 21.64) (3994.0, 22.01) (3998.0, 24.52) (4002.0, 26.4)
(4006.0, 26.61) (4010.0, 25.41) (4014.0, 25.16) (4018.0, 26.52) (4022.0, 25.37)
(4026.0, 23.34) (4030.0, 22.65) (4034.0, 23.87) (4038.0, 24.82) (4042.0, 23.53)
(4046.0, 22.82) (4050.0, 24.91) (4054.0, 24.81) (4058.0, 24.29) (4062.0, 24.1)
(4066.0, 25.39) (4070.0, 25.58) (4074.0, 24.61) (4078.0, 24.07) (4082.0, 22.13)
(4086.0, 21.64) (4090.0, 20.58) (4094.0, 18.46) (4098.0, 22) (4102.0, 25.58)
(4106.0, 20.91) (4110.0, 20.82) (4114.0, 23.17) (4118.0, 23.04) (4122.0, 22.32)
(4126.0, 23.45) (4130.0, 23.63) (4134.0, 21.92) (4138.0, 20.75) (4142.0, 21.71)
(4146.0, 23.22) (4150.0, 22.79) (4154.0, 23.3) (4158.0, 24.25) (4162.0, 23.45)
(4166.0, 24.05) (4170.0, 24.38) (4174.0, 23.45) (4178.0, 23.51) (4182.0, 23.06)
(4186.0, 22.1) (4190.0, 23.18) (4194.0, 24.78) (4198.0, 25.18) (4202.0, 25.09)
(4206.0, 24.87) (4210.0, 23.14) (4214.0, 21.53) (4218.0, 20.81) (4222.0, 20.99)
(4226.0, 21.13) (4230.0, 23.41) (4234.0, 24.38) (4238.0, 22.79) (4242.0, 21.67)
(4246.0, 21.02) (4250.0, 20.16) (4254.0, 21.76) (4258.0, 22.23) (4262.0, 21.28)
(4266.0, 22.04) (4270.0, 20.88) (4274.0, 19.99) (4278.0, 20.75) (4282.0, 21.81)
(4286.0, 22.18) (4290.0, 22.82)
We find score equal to 4094.0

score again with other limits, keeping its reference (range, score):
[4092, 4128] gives 4094.0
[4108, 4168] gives 4110.0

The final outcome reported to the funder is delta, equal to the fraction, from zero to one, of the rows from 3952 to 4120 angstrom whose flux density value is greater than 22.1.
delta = 0.7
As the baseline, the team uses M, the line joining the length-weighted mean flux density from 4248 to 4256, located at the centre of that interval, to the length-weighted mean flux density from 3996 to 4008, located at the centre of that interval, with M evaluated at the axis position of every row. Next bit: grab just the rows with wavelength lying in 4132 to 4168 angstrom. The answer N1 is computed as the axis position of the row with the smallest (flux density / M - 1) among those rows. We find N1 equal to 4138.0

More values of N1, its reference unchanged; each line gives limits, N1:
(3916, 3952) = 3934.0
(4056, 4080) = 4062.0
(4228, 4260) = 4250.0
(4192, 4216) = 4214.0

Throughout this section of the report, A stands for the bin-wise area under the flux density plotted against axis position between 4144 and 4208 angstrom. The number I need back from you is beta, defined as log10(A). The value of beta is 3.18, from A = 1523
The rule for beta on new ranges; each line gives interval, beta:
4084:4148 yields 3.15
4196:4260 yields 3.16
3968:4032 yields 3.18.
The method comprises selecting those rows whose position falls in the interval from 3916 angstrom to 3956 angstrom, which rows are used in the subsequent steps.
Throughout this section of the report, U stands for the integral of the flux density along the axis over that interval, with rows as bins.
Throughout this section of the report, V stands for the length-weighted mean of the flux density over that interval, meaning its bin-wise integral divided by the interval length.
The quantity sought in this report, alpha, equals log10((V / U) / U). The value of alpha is -4.6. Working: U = 930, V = 23.3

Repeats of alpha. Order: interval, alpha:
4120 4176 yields -4.9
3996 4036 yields -4.6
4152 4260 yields -5.4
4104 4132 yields -4.2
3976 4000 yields -4.1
